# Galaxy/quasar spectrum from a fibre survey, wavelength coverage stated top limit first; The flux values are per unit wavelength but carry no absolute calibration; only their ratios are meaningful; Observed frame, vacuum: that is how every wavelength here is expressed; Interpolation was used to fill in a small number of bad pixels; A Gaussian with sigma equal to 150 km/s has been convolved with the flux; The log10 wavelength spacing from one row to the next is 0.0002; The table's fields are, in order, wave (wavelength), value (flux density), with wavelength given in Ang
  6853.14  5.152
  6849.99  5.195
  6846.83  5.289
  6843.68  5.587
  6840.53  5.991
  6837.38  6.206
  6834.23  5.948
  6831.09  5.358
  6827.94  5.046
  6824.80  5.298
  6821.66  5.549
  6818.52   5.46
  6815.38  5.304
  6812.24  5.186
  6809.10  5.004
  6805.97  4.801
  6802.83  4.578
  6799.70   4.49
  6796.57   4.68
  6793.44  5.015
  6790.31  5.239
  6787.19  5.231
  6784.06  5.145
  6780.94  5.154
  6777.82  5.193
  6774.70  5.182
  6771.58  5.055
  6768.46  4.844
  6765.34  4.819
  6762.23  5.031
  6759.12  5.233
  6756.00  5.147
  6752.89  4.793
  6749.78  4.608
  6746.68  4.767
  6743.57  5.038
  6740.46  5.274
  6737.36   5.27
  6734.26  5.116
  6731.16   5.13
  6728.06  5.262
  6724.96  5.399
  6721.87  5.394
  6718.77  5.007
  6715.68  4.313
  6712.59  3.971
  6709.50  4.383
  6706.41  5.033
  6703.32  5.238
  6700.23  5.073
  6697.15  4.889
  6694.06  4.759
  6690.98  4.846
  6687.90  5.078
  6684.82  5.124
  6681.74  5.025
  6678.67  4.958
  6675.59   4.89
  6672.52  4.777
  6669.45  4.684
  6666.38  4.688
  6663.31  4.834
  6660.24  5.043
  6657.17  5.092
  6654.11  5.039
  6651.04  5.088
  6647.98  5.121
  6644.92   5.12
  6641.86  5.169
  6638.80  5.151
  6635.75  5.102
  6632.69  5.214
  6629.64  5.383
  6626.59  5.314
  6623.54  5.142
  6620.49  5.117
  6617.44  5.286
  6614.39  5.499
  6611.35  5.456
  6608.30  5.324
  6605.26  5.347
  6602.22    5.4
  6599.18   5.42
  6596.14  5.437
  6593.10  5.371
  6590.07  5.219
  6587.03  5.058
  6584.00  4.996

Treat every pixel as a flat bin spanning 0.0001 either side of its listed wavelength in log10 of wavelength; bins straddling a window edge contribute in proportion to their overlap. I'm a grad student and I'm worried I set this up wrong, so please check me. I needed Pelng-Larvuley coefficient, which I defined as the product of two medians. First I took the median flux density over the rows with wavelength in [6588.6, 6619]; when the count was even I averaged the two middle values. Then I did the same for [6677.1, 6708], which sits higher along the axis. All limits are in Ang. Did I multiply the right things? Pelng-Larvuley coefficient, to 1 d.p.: 27.1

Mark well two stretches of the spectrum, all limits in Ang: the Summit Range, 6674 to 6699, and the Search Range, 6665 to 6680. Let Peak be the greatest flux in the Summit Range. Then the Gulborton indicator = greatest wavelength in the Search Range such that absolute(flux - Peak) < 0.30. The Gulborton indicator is 6678.67 Ang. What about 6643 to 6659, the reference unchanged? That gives 6657.17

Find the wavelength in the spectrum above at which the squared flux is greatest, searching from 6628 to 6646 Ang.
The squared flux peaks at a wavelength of 6629.64 Ang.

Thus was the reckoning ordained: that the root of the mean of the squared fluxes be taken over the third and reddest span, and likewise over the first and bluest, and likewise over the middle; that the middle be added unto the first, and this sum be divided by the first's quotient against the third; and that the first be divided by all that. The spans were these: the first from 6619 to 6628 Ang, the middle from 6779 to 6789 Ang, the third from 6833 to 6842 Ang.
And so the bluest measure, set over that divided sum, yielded 0.430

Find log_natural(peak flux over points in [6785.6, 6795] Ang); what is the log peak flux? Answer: 1.66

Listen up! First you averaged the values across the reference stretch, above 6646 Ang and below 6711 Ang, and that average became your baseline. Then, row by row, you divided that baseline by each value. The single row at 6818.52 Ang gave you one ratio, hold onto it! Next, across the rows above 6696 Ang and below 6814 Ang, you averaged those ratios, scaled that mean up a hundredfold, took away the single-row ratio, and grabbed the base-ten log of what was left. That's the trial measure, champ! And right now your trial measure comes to 1.995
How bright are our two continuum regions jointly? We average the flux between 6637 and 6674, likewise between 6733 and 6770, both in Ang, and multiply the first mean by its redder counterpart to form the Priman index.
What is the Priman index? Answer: 24.9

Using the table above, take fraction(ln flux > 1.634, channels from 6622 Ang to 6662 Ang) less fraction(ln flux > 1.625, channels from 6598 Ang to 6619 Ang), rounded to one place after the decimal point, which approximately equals -0.5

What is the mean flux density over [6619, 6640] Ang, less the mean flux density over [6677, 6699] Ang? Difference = 0.25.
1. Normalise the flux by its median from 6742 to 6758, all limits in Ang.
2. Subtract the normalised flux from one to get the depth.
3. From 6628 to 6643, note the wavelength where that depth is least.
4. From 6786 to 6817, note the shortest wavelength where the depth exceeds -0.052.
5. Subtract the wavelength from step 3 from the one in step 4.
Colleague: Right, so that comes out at 163.8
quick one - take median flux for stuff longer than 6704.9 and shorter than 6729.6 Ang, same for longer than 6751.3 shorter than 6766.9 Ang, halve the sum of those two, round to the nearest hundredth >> 5.03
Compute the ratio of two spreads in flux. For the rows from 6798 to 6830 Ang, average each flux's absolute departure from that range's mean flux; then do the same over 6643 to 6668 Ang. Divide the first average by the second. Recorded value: 2.4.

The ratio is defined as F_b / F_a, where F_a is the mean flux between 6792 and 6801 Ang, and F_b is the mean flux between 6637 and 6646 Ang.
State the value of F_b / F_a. 1.09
